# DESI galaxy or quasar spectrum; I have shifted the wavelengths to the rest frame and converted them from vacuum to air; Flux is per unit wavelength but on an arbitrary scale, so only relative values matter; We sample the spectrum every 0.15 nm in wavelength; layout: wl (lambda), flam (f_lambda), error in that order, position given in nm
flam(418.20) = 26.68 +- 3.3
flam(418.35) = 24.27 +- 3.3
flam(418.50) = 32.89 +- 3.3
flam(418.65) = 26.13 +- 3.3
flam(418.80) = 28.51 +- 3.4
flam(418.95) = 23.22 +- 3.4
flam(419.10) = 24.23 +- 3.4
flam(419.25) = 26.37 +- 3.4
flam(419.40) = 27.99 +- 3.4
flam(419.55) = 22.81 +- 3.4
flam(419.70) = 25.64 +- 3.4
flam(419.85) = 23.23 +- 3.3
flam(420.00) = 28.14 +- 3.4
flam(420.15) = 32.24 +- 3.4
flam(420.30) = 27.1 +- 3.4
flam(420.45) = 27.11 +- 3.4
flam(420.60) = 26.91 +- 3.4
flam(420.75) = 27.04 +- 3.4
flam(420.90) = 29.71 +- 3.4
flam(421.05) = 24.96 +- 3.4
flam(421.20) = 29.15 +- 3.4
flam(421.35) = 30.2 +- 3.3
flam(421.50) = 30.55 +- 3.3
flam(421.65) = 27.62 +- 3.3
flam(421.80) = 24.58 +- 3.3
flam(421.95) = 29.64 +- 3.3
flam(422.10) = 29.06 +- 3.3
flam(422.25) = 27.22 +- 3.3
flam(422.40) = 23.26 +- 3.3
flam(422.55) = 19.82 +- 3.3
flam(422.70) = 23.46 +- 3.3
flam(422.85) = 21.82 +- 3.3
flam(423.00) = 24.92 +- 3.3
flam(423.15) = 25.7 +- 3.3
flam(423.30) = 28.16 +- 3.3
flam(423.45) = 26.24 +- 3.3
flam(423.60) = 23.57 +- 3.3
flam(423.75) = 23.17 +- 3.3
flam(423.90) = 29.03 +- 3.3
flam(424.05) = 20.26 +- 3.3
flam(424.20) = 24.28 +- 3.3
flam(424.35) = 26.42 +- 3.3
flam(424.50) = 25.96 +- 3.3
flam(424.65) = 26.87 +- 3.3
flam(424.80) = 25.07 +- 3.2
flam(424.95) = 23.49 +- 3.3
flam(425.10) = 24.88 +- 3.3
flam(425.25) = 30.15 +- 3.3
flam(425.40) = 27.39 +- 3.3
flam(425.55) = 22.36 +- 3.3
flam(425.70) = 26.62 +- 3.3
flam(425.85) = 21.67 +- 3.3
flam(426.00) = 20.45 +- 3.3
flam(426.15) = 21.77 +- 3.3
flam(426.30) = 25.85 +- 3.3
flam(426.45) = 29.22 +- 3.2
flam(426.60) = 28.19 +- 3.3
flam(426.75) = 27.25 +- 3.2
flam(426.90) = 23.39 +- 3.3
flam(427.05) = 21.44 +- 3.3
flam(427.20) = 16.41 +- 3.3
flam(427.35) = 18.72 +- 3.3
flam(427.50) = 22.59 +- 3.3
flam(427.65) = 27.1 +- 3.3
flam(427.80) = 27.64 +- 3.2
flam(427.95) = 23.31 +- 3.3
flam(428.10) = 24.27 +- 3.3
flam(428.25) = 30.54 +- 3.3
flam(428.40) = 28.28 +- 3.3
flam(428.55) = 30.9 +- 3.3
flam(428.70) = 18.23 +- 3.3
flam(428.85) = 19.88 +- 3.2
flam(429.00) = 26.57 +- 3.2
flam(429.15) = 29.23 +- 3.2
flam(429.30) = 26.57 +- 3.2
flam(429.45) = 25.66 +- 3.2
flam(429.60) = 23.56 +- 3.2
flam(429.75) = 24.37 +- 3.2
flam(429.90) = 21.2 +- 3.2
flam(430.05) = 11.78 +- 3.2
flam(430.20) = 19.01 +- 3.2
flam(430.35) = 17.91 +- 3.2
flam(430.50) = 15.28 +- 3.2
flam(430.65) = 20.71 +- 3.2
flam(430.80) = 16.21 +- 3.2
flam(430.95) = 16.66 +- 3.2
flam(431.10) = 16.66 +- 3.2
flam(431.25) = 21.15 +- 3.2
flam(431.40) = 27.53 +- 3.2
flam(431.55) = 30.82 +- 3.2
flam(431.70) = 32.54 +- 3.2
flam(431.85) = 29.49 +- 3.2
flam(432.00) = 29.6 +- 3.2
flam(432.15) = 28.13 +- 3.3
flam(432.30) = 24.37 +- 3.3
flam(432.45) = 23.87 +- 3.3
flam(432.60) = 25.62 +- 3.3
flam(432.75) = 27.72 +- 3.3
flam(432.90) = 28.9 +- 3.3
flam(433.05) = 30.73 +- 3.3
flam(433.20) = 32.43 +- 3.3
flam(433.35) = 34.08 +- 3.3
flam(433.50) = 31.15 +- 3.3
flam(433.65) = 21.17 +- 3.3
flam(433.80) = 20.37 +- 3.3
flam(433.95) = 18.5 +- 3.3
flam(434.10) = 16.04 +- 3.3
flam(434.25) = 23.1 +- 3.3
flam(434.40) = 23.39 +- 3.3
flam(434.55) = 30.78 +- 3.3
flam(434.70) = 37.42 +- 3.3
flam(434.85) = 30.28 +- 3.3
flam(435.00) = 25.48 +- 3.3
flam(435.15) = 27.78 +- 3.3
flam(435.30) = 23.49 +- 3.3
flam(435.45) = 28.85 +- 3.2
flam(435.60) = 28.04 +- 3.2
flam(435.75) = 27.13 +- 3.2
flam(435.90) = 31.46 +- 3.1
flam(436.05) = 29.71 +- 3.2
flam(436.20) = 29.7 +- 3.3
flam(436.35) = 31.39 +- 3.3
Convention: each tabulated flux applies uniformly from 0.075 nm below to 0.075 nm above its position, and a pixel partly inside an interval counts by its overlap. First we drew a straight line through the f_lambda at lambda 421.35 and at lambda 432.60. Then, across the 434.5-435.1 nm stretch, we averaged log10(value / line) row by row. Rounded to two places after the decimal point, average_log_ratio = 0.09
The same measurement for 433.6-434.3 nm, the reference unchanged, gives -0.11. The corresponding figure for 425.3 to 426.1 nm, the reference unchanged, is -0.08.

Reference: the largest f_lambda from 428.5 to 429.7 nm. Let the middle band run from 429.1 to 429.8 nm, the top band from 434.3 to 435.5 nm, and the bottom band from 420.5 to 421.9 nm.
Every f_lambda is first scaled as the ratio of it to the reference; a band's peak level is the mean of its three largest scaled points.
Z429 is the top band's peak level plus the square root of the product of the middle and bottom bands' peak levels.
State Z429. 1.99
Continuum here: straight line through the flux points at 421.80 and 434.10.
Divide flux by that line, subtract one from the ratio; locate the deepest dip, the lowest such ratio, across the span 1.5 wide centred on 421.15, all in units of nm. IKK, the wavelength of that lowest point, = 421.05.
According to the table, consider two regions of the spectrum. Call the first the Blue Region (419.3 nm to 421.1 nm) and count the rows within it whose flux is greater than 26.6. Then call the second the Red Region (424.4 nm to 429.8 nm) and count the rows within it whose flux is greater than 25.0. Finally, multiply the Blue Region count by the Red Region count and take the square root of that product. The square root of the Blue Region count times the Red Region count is 12.3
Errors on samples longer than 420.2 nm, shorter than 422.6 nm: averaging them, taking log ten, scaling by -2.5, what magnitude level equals -1.31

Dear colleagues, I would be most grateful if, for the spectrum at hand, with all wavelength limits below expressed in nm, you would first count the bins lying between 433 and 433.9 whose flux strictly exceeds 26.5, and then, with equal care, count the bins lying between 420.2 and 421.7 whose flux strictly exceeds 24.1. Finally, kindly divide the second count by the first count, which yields 2.5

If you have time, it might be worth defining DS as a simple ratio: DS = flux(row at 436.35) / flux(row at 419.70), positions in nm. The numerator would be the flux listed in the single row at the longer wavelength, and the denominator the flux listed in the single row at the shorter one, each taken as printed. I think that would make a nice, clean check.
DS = 1.2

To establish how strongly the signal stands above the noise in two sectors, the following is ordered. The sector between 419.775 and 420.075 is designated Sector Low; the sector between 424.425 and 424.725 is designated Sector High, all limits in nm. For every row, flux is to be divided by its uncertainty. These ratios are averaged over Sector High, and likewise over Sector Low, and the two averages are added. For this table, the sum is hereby 15.7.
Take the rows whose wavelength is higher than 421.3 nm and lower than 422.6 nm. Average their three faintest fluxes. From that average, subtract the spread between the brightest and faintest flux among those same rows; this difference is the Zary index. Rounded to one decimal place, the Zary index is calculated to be 11.8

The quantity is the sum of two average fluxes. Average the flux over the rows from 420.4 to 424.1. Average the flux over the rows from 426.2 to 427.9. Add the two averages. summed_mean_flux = 50.5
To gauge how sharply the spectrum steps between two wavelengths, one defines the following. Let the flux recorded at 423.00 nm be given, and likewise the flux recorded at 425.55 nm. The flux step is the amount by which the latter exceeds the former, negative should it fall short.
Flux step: -2.6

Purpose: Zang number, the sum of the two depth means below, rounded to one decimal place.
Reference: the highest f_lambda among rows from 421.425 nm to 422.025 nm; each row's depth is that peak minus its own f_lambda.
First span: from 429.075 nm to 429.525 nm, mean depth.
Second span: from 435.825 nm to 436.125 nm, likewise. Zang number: 3.4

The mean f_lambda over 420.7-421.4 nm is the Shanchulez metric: 28.2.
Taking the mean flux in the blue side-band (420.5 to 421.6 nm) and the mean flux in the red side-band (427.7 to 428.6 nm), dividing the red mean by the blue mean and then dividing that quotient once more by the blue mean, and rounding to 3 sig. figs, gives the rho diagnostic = 0.0342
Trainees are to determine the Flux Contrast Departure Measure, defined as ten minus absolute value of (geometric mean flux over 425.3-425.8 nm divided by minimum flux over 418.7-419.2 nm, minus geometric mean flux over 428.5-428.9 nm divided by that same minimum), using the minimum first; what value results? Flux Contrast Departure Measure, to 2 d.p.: 9.87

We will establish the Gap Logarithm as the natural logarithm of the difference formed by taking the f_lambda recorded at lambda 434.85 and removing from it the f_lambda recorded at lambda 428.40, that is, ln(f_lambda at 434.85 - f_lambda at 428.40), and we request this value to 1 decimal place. 0.7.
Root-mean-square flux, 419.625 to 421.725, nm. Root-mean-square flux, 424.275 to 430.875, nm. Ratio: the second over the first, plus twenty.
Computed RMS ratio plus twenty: 20.9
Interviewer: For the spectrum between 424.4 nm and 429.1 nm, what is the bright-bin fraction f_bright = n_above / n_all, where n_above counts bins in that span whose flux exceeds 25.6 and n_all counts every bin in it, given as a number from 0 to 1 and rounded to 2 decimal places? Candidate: 0.48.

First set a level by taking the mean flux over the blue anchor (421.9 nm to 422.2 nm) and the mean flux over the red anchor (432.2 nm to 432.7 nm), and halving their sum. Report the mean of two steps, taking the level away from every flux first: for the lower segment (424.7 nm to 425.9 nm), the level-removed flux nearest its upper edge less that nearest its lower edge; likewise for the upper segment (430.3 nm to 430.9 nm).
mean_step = -3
